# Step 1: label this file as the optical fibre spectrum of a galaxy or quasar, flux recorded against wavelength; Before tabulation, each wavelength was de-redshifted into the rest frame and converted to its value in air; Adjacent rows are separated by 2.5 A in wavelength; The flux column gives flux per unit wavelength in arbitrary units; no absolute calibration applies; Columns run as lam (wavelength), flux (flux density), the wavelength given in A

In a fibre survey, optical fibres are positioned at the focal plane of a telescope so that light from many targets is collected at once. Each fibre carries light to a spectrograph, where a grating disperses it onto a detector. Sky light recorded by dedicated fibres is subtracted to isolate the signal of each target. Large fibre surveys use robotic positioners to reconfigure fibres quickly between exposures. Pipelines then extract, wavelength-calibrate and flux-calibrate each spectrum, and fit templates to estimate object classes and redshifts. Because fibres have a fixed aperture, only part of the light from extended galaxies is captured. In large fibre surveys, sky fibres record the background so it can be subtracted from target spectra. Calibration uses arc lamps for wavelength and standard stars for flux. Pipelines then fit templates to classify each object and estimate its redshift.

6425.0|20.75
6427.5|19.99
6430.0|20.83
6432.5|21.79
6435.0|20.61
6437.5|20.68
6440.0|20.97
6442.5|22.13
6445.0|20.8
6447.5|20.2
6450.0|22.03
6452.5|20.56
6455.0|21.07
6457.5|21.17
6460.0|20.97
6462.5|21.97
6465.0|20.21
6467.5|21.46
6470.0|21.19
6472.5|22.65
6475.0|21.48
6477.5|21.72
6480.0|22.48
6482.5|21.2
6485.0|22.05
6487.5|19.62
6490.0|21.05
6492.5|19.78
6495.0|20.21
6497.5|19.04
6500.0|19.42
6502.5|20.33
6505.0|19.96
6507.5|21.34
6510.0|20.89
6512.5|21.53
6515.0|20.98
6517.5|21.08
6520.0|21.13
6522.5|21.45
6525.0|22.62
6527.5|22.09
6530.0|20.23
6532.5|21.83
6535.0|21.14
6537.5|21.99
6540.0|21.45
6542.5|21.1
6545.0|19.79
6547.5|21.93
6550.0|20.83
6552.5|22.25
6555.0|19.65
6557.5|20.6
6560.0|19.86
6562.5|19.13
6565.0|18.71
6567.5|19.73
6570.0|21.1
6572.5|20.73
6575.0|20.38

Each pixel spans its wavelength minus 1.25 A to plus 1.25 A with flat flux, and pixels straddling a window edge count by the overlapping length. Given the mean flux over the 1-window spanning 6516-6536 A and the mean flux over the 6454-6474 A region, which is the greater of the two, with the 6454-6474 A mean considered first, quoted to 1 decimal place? 21.4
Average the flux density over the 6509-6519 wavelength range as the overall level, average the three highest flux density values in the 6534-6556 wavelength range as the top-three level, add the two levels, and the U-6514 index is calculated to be 43.2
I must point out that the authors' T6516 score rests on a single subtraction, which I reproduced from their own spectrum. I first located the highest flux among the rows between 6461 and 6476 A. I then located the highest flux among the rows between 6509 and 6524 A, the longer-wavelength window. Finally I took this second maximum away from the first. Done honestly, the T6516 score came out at 1.1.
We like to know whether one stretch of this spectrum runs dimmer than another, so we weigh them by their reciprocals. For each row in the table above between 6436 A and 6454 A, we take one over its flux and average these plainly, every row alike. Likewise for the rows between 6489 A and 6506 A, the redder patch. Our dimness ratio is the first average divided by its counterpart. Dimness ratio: 0.95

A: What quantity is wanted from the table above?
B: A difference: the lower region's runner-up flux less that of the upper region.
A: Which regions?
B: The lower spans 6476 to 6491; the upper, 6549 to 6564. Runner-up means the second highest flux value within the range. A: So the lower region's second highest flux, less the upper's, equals 1.2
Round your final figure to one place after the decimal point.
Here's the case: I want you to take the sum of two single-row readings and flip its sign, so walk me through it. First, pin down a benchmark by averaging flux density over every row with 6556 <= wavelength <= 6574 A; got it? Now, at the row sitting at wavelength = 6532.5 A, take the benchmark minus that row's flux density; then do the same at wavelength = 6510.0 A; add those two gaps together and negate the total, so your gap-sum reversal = 2.8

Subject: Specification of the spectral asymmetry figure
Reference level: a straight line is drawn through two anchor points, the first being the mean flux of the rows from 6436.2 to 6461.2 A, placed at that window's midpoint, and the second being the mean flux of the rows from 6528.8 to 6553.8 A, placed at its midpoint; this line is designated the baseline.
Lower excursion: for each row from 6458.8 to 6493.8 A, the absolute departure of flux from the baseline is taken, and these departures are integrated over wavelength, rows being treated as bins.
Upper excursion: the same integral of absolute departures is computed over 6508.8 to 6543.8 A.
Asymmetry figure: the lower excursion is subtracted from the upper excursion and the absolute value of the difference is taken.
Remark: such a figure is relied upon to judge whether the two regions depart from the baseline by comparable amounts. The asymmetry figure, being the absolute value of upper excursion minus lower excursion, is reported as 10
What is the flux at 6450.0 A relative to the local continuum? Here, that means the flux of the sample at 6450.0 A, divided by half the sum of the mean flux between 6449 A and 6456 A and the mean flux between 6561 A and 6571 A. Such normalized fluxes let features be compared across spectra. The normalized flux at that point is 1.08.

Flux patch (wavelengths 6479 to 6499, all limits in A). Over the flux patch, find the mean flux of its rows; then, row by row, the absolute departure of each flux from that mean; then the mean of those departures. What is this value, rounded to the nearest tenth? 1.0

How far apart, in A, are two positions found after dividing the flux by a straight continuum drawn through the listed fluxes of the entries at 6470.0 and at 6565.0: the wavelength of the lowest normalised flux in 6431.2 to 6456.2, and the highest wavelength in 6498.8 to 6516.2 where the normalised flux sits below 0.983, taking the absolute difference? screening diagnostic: 52.5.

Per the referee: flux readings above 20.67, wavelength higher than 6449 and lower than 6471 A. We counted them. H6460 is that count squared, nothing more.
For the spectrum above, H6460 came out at 49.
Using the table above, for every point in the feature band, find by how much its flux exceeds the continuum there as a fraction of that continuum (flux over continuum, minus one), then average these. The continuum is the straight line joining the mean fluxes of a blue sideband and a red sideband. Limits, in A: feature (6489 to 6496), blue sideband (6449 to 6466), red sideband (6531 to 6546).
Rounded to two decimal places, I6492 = -0.04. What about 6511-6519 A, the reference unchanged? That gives 0.00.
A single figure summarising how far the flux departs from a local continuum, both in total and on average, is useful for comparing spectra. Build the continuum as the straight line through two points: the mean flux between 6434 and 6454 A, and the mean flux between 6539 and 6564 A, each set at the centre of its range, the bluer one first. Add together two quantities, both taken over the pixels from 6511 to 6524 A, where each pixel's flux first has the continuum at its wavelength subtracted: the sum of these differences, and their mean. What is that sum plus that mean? 3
